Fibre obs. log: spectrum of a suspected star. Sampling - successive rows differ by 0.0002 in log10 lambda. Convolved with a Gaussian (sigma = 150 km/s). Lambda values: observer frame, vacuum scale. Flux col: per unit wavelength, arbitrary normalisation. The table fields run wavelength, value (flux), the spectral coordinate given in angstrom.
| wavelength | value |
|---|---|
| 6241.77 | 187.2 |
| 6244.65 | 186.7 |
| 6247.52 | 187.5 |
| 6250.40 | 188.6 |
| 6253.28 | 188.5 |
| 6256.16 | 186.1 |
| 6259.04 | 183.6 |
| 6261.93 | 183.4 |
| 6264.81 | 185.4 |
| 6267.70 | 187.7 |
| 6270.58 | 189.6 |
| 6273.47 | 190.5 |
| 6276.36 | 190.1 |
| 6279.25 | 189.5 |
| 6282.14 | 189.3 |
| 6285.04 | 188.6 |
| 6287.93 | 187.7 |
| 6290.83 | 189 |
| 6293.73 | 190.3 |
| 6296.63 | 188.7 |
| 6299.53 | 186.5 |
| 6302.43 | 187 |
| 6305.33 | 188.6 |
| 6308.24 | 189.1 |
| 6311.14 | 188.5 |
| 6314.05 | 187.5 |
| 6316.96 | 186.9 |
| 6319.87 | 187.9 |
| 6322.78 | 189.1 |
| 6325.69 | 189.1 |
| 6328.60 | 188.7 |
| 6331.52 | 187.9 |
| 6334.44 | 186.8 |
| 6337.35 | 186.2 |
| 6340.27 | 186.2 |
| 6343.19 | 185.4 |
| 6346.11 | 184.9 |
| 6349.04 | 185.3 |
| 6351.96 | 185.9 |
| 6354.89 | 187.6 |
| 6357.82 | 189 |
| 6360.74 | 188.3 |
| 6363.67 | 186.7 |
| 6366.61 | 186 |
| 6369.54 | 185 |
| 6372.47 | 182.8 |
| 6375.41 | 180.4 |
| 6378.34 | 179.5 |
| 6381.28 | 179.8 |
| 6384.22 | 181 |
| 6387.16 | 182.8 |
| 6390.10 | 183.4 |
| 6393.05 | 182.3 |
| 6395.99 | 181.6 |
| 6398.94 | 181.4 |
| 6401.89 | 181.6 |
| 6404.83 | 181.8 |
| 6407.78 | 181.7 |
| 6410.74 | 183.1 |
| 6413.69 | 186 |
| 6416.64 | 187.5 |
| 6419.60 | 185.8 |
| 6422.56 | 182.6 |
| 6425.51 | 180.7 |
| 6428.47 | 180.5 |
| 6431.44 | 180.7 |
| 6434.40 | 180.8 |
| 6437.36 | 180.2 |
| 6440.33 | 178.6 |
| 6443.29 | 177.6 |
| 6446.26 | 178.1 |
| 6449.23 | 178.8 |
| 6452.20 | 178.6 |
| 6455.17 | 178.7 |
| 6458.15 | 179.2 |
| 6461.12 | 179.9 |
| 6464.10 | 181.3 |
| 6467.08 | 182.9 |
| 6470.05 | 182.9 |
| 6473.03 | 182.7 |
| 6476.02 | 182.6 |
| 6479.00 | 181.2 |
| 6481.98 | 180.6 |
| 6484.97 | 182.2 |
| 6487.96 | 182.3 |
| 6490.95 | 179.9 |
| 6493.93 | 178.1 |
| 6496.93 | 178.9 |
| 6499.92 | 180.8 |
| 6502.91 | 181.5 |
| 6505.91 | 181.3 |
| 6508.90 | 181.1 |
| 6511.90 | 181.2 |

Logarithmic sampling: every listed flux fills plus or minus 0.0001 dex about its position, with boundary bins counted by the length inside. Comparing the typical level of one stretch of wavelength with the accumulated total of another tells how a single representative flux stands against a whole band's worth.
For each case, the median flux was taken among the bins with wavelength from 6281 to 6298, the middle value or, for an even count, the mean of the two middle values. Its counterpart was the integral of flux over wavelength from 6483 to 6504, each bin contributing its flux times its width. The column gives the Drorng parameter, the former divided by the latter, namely 0.050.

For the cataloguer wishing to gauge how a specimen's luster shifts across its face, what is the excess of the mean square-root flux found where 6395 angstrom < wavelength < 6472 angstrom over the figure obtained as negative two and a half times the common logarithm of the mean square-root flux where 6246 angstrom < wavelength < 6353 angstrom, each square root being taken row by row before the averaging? 16.3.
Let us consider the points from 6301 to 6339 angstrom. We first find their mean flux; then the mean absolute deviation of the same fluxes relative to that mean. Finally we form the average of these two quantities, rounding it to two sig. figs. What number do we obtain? 94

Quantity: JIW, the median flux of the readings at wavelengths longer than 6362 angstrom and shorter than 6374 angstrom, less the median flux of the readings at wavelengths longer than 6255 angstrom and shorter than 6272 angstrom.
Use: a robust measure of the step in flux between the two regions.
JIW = 0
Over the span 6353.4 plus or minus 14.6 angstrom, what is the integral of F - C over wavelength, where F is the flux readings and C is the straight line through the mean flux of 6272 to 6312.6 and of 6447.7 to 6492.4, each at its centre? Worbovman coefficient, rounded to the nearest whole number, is 13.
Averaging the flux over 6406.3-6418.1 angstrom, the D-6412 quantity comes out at 185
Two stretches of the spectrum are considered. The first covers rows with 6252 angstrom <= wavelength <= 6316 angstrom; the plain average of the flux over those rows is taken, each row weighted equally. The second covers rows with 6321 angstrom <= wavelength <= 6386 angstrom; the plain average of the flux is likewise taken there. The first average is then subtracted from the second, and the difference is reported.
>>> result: -2.4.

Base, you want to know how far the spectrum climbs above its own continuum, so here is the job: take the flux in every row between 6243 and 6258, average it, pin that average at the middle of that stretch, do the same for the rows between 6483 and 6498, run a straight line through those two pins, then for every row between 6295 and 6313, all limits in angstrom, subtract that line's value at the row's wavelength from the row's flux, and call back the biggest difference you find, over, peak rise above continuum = 3.4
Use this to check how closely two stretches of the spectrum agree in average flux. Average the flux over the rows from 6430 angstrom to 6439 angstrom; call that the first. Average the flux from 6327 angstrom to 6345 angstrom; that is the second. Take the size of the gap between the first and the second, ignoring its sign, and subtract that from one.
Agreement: -5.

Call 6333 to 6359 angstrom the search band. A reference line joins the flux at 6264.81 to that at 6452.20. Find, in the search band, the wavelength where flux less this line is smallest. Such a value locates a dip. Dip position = 6346.11 angstrom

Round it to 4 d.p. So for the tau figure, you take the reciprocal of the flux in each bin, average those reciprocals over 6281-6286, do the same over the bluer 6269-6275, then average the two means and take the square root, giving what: 0.0726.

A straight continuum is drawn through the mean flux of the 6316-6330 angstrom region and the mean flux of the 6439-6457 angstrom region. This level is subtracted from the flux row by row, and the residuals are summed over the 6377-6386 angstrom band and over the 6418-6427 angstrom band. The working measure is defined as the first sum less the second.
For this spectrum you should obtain -19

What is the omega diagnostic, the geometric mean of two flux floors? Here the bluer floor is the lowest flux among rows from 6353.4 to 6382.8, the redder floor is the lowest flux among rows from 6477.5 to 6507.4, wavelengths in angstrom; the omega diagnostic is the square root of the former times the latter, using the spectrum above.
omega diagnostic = 179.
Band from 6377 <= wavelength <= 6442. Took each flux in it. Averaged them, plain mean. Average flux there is 182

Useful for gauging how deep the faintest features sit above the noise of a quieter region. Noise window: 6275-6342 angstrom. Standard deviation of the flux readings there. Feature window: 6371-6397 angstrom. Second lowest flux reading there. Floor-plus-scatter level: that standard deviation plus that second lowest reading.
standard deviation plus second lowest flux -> 181.0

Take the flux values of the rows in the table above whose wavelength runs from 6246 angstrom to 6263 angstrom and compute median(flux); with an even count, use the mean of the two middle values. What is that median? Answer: 187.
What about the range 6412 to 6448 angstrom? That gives 181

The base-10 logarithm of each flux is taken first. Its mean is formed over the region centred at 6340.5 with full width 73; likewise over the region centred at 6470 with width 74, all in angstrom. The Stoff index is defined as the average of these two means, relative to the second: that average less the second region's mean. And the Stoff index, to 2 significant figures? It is 0.0076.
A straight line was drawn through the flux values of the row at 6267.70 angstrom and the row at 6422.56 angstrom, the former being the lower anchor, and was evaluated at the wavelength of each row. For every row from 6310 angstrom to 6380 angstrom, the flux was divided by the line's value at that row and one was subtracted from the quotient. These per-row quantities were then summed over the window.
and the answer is 0.15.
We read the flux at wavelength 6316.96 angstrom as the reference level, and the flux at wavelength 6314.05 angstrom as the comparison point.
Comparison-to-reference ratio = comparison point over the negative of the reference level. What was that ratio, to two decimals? -1.00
